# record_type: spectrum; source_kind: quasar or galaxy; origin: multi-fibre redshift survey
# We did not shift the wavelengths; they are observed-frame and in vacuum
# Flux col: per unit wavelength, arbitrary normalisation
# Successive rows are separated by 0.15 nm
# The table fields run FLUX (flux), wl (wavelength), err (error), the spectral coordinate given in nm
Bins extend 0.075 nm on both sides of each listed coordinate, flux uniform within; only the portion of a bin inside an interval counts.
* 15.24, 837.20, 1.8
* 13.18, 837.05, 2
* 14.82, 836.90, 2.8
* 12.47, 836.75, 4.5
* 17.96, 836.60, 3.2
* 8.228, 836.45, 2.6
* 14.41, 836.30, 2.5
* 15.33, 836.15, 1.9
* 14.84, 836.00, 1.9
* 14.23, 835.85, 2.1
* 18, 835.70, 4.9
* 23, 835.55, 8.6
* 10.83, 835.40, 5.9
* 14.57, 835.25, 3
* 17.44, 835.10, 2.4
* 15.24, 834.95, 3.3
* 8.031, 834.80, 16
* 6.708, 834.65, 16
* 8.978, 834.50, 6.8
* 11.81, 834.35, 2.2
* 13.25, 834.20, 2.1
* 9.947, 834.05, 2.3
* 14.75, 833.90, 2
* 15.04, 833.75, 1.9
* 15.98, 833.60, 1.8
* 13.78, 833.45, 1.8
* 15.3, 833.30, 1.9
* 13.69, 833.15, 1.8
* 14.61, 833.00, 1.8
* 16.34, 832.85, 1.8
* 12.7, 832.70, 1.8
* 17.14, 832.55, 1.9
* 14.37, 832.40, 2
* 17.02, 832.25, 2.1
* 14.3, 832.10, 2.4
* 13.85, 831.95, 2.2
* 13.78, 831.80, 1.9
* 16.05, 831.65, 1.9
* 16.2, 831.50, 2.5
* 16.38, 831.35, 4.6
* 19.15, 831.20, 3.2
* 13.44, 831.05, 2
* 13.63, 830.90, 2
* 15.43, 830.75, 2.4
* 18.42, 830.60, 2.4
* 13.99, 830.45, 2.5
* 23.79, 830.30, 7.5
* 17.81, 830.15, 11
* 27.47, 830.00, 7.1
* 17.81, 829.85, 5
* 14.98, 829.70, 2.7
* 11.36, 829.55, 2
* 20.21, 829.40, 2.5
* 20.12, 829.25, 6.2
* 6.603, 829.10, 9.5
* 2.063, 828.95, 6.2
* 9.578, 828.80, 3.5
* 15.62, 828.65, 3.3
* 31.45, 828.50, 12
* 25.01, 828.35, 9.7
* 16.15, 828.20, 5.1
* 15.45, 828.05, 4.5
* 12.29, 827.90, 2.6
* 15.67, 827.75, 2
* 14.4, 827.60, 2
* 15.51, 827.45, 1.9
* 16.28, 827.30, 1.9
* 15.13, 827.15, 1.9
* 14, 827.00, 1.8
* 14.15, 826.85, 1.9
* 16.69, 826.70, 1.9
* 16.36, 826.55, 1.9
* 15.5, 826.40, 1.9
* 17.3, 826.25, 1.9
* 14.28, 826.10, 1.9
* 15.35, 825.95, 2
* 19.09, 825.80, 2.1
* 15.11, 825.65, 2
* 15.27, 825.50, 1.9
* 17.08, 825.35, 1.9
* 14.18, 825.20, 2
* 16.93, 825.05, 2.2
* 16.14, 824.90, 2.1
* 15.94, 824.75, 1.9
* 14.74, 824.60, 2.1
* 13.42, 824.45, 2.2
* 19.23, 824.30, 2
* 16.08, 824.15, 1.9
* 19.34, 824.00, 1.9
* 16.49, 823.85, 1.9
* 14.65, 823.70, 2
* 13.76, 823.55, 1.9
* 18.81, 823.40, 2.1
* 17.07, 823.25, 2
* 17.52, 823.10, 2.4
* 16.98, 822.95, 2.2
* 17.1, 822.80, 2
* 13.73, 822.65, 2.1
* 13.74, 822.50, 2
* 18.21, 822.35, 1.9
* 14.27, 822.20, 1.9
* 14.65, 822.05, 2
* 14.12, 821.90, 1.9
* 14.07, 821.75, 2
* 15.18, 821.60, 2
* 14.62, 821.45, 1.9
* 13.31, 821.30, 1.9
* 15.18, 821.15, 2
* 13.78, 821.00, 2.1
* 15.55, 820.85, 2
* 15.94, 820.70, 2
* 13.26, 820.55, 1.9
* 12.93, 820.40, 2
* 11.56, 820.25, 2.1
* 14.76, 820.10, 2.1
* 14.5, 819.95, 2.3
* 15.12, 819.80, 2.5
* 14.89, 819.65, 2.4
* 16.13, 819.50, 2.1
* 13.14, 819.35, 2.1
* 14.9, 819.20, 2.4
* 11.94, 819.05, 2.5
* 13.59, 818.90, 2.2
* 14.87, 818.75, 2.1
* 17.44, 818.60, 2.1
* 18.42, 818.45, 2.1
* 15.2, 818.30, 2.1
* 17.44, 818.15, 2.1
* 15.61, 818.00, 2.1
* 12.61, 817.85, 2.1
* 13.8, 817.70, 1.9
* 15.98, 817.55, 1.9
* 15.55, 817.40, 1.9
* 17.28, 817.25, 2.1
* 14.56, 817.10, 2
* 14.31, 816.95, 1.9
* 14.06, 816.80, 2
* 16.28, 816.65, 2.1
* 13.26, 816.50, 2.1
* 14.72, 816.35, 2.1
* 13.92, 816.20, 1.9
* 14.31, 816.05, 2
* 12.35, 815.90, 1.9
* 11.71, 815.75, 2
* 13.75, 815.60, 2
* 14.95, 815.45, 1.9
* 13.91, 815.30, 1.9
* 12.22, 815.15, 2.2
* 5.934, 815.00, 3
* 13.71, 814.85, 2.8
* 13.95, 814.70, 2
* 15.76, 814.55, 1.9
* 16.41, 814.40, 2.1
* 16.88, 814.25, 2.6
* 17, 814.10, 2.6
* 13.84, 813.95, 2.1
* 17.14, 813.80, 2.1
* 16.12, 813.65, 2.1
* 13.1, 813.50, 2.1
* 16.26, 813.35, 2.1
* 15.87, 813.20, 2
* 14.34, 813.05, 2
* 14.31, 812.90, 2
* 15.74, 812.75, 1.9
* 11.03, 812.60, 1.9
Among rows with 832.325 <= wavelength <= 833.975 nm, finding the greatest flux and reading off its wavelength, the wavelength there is 832.55 nm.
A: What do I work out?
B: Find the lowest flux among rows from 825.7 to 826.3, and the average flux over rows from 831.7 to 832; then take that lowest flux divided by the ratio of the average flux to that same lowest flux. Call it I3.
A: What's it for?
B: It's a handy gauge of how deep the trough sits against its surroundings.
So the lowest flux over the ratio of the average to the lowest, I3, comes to 15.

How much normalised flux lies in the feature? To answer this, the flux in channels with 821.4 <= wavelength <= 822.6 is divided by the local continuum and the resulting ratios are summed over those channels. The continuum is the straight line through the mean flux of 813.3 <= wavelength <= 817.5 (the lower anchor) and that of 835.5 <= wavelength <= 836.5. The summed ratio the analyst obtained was 8.1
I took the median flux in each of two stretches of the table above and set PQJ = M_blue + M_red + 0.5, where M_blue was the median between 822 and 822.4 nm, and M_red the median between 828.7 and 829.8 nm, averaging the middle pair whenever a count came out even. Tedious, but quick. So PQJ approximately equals 26.5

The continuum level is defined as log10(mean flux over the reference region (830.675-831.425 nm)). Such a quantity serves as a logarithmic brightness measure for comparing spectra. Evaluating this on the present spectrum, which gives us 1.19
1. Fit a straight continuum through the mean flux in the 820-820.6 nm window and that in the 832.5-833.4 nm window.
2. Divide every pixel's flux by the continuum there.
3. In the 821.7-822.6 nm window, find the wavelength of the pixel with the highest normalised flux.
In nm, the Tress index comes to 822.35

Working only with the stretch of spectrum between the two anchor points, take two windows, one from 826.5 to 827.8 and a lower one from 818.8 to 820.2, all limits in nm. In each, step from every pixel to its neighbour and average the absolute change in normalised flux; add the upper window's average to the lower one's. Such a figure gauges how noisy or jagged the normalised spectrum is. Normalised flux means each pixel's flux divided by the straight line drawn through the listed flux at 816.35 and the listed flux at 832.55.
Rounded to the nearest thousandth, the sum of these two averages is 0.161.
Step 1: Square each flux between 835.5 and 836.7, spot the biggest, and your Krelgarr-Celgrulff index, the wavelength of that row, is 835.55 nm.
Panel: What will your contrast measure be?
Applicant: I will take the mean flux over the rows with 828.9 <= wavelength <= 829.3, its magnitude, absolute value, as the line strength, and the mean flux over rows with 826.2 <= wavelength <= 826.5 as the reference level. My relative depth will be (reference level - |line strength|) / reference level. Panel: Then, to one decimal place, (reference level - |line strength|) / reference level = 0.4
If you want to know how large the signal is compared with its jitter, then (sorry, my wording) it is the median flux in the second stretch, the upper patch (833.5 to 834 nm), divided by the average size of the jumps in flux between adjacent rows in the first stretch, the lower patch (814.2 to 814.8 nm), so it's 15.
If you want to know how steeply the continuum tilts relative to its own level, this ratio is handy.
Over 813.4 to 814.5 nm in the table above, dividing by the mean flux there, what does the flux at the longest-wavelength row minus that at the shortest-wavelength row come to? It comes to 0.21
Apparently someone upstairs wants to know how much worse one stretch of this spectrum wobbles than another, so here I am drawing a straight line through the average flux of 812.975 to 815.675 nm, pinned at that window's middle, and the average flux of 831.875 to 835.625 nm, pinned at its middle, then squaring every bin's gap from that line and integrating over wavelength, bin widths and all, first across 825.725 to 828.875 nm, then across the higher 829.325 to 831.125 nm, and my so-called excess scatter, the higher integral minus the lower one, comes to -21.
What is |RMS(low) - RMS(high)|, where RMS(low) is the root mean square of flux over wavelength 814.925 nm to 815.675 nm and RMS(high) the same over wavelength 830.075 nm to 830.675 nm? 6.3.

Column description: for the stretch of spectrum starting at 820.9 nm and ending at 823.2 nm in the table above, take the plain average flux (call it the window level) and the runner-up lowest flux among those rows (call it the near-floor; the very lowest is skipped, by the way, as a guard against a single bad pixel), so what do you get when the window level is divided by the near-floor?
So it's 1.10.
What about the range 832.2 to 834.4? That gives 1.22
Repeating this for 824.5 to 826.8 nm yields 1.12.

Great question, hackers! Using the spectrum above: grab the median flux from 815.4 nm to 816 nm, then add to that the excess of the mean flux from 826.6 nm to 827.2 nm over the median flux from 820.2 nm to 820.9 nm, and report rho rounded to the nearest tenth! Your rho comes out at 14.8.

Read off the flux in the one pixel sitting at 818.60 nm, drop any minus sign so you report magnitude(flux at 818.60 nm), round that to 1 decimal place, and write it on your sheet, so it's 17.4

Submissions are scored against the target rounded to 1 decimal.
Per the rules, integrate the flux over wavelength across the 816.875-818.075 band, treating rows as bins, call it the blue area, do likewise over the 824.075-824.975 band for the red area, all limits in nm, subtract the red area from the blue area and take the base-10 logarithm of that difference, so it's 0.6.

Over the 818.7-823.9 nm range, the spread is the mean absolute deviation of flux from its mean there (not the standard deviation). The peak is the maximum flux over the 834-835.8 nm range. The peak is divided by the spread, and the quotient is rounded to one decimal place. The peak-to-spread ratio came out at 18.2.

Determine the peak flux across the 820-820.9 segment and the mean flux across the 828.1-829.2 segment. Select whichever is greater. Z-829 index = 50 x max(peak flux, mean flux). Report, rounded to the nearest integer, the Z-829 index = 797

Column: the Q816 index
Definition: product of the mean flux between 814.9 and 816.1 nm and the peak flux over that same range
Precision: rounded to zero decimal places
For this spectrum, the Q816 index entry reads 185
